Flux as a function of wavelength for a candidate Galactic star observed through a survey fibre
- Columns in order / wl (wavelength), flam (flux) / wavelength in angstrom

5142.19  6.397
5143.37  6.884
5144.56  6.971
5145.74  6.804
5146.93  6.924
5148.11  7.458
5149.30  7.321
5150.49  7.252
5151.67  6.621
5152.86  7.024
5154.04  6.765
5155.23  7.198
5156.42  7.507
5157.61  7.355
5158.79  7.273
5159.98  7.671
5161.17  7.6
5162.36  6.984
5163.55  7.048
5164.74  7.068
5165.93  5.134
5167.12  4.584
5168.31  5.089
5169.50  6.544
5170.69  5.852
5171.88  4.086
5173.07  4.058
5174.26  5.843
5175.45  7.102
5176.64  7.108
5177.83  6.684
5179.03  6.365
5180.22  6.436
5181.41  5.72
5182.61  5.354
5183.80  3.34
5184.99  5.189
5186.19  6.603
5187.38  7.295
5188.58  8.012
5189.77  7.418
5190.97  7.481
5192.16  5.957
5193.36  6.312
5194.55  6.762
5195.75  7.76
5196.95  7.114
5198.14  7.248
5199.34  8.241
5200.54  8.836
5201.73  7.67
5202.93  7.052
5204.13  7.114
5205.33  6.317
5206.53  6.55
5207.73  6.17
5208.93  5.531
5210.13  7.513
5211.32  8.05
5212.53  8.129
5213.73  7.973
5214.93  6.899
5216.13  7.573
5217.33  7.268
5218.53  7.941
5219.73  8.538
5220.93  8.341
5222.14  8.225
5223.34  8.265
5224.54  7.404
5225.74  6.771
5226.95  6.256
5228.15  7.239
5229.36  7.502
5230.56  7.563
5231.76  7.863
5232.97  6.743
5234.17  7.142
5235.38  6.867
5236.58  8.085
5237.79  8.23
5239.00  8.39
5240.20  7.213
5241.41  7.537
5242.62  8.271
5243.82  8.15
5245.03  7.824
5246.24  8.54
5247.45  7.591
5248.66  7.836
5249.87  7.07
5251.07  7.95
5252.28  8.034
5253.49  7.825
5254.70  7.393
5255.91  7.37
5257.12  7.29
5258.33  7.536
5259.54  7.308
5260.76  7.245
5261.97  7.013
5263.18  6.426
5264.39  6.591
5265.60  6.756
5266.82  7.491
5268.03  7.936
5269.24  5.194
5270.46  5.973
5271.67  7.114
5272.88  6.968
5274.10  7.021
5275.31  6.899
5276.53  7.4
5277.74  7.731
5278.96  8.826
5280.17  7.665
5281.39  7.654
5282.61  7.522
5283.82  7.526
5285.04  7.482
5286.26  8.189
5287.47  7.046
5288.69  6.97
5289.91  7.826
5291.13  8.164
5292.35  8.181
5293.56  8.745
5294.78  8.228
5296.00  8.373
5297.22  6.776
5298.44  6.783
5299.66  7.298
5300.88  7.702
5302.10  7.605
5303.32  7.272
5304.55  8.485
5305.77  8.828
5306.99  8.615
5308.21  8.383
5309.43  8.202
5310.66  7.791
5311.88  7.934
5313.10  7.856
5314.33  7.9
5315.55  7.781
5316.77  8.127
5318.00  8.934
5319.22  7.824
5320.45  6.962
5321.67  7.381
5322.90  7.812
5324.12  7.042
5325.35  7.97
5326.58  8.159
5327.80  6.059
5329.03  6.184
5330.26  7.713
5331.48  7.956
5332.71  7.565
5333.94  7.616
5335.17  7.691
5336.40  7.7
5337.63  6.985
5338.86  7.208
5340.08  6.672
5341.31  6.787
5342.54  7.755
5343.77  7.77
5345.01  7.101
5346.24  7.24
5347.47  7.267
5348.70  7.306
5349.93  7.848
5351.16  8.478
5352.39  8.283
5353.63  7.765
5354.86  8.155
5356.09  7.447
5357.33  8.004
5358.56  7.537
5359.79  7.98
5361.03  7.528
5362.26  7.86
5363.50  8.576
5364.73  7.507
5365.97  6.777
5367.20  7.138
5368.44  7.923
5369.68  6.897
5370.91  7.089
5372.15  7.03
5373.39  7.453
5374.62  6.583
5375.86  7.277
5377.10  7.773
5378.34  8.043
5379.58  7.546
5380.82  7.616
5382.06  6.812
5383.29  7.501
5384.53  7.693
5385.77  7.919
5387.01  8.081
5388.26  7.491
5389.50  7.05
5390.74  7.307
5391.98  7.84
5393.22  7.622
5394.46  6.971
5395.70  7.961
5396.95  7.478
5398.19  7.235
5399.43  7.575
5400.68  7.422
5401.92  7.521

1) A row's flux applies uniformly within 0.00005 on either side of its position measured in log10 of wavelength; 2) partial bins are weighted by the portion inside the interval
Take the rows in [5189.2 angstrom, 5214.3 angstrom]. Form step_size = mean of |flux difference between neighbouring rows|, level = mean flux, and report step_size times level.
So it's 4.5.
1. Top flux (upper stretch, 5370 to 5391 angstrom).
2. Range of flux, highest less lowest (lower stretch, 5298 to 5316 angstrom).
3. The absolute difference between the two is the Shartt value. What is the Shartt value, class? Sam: 6.0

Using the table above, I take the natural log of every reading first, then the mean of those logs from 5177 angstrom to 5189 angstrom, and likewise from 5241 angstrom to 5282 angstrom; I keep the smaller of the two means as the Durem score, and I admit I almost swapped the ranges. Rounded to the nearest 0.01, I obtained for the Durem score 1.78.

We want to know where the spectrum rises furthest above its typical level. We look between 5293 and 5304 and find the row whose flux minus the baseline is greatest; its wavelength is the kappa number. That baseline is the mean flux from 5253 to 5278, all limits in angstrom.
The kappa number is 5293.56 angstrom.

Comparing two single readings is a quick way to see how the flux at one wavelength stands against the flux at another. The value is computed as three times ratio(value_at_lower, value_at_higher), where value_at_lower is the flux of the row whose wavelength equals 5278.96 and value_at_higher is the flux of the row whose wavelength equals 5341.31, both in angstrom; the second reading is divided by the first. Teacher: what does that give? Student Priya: 2.3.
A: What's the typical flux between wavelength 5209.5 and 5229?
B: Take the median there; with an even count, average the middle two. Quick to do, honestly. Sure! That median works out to 7.76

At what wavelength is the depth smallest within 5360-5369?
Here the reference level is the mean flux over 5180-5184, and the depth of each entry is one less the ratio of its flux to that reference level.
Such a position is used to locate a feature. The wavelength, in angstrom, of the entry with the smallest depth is 5363.50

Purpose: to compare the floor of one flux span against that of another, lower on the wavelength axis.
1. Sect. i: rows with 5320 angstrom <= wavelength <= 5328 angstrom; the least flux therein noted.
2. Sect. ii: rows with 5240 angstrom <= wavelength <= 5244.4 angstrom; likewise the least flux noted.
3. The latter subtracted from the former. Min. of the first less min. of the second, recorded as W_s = -1.2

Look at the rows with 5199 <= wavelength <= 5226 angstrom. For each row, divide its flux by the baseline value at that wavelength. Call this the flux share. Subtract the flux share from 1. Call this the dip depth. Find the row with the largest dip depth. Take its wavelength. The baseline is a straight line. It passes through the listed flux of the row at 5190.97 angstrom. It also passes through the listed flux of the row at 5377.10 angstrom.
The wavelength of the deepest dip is 5208.93 angstrom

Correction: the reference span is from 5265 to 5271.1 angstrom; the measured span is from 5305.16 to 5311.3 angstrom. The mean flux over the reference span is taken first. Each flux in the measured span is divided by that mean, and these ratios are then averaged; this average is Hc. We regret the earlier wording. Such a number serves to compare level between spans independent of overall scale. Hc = 1.25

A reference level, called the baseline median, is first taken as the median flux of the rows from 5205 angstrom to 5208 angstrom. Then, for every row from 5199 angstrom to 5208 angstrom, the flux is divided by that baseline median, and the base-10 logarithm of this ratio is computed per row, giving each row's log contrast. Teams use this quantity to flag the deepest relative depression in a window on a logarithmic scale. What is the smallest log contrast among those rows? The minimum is -0.010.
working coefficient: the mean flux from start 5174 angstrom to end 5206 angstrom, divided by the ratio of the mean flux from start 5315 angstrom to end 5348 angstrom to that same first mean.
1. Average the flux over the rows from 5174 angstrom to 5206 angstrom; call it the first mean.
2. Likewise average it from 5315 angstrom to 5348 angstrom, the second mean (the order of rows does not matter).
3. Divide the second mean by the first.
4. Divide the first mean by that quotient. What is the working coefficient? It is 6.1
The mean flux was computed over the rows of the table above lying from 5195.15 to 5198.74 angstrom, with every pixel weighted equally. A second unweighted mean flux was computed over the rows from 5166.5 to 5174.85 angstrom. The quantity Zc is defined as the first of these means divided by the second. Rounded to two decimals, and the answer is 1.43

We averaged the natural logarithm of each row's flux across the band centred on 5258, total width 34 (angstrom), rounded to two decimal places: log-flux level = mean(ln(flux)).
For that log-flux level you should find 1.99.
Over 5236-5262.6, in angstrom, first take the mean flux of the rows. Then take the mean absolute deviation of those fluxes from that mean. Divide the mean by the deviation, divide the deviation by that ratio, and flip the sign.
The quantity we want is -0.020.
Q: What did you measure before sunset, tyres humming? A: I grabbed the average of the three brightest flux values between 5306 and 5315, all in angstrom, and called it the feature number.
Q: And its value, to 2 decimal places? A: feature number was 8.40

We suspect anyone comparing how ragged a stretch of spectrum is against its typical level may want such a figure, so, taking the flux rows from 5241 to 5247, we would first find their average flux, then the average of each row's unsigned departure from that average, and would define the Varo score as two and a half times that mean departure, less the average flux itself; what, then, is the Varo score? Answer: -7.3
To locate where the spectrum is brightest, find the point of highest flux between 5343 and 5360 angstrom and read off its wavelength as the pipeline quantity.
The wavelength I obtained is 5351.16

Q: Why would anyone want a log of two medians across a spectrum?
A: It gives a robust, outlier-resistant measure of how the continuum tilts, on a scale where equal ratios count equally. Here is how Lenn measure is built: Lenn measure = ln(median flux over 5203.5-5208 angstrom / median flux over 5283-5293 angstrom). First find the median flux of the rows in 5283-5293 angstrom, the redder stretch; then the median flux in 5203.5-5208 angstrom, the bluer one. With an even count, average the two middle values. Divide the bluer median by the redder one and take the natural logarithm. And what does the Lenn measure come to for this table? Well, -0.177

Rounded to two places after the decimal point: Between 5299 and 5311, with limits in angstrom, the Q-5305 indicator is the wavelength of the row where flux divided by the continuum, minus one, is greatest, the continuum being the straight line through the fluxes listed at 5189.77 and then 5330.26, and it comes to 5305.77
